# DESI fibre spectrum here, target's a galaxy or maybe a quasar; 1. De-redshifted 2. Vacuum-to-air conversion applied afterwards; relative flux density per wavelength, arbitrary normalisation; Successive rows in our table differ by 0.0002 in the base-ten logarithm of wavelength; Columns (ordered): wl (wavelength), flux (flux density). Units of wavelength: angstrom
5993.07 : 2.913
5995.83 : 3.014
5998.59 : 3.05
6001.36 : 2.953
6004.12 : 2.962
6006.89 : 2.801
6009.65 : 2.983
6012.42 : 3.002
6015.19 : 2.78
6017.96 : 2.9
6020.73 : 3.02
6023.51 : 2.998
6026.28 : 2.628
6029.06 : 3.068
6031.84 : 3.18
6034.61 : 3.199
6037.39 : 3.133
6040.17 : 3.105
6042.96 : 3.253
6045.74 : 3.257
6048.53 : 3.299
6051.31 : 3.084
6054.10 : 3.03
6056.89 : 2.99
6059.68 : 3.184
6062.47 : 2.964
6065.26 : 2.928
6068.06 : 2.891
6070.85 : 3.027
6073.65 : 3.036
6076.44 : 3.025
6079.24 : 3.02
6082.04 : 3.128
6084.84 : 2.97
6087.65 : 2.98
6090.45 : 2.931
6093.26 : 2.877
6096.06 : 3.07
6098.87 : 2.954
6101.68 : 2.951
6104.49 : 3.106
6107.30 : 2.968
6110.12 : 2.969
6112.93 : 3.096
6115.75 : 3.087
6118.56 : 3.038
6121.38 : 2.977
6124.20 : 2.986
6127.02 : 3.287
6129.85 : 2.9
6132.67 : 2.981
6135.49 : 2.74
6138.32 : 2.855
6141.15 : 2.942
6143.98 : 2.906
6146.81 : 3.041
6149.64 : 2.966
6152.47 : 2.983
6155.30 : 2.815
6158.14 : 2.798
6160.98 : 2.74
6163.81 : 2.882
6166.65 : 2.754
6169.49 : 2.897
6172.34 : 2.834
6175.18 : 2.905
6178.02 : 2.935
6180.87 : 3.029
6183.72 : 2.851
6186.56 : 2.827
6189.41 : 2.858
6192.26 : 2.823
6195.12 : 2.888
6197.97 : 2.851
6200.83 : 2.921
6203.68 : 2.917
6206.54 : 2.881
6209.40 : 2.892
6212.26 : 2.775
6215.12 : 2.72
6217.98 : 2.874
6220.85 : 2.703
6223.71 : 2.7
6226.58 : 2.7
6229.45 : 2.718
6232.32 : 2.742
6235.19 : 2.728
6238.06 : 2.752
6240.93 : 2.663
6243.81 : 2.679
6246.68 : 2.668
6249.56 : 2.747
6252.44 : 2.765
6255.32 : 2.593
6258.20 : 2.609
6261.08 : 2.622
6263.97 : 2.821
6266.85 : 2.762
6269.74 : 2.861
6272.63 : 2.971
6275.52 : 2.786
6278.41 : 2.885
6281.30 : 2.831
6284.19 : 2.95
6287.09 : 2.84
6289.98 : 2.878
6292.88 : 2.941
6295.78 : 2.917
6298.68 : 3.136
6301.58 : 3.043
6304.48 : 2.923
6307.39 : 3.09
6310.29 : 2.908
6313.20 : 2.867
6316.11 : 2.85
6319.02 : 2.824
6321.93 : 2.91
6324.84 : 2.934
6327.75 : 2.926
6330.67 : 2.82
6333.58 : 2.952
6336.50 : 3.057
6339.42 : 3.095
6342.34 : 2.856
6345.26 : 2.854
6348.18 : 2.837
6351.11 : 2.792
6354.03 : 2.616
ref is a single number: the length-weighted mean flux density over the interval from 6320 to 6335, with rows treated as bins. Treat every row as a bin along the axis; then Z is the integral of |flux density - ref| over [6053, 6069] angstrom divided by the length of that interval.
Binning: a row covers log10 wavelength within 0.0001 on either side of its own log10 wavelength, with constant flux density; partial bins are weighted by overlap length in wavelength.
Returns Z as 0.10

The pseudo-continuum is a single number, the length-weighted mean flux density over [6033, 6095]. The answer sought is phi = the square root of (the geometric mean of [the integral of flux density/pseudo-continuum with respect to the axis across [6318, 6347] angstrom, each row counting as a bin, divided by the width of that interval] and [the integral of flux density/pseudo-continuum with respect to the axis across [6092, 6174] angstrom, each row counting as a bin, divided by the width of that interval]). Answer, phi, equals 0.979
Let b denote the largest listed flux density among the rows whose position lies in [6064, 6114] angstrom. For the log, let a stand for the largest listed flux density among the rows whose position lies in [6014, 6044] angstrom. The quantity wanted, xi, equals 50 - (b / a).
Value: 49.0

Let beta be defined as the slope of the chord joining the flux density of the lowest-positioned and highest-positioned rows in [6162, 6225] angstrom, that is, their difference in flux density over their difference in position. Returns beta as -0.003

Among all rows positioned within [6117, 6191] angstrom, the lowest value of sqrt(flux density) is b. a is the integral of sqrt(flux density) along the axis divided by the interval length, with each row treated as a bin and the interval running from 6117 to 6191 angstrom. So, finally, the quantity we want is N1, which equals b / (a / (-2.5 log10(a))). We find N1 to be -0.563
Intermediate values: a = 1.71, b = 1.66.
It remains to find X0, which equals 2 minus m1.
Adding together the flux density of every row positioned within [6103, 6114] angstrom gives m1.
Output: -10.1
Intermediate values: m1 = 12.1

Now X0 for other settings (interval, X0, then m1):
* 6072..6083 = -10.2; 12.2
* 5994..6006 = -10.0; 12.0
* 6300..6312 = -10.0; 12.0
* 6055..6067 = -10.1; 12.1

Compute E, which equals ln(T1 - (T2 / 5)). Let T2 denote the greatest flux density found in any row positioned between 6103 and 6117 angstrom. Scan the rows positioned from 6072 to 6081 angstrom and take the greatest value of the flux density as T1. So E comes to 0.882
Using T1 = 3.036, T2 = 3.106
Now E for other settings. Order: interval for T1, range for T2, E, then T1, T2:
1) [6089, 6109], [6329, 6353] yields 0.911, 3.106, 3.095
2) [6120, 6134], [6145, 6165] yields 0.985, 3.287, 3.041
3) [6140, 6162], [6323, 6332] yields 0.898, 3.041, 2.934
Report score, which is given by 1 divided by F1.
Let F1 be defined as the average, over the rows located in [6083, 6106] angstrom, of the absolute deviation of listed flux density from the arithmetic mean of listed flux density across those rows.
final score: 18.5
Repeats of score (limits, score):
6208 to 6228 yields 14.5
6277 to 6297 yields 26.3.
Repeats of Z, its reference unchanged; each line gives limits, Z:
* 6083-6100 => 0.07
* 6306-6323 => 0.06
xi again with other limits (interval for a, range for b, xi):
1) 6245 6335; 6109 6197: 49.0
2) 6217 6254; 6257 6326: 48.9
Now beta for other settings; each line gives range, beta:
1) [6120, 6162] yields -0.006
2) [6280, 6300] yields 0.018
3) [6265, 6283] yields 0.005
